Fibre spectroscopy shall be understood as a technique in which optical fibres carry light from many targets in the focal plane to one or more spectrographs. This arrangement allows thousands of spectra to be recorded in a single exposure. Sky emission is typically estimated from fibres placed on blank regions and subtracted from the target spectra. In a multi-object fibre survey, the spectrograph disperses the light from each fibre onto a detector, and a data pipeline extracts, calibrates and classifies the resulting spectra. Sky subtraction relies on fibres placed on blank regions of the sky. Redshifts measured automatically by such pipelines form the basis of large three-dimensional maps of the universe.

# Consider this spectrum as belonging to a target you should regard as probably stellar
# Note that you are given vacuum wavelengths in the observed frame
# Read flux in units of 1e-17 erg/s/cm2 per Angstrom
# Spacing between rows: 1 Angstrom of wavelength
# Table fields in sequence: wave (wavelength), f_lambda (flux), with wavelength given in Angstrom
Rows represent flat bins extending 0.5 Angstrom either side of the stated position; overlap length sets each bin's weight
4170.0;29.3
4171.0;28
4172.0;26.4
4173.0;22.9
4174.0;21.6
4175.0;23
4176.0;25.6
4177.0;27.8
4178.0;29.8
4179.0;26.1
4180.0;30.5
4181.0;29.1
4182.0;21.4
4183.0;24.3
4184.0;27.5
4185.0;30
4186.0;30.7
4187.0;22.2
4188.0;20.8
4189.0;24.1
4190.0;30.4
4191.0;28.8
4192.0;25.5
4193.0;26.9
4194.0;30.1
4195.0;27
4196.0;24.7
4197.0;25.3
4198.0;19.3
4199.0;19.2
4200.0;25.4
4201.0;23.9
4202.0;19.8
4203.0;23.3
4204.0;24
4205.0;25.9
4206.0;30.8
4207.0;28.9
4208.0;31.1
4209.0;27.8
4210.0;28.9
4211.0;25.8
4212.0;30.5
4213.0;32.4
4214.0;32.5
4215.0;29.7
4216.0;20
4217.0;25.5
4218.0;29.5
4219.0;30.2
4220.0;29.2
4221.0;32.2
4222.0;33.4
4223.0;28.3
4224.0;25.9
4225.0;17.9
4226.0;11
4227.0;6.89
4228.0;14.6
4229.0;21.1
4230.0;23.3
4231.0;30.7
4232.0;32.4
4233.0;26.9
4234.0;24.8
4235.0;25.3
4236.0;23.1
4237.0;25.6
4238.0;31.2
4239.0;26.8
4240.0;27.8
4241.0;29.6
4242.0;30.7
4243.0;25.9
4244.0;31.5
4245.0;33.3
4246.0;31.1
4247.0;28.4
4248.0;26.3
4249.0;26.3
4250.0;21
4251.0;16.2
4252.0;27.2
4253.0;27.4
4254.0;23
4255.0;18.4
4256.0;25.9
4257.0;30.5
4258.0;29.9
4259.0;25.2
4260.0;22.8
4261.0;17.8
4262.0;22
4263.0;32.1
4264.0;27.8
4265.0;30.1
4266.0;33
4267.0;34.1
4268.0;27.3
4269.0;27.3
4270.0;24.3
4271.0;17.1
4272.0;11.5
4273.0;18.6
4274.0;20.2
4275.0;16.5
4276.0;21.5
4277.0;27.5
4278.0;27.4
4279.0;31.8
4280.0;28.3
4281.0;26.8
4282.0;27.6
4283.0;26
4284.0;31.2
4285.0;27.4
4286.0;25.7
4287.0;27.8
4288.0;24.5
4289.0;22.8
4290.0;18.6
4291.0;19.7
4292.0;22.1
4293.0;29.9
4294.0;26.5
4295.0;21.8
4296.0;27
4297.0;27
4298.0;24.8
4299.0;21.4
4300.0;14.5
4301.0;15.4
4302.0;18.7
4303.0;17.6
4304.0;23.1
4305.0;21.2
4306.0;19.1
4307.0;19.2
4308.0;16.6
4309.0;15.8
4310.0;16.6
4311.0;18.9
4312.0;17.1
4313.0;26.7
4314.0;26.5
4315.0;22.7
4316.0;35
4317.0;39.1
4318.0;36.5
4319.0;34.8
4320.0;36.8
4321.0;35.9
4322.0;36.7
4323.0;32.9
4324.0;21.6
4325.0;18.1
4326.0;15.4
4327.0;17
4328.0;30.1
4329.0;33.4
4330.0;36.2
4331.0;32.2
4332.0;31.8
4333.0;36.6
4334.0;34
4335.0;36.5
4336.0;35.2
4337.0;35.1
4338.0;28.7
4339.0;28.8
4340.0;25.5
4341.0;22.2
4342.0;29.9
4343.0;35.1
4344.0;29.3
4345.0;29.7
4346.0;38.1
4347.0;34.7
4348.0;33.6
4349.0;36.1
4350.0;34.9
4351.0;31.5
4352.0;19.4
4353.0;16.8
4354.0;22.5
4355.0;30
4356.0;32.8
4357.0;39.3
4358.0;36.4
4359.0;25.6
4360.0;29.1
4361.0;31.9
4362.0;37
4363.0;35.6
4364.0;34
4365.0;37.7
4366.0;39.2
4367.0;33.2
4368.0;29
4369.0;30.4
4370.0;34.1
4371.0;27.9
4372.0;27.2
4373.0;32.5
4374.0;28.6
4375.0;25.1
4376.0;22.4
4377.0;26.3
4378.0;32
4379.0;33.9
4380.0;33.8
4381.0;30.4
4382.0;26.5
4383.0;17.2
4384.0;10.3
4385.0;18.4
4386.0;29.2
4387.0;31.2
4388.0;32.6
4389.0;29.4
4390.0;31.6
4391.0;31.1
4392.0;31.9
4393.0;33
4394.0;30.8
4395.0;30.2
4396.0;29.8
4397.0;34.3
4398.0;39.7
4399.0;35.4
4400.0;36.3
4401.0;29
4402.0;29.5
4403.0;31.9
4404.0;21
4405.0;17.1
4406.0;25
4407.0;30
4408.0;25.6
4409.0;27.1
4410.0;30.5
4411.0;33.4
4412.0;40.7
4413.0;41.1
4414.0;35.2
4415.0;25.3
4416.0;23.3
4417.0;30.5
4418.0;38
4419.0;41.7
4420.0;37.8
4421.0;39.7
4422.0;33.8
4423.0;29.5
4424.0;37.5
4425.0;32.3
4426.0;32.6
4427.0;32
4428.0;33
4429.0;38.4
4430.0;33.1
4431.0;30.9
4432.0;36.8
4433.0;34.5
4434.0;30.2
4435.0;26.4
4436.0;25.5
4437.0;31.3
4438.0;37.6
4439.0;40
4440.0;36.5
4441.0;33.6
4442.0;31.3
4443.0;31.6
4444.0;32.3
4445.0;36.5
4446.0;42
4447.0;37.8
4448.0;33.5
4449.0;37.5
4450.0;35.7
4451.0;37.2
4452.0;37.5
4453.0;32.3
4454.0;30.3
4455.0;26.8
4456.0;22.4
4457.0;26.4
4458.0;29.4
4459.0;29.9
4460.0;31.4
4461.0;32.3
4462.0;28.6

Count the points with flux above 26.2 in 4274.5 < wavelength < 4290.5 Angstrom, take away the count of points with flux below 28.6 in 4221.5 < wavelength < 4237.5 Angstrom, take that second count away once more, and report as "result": -17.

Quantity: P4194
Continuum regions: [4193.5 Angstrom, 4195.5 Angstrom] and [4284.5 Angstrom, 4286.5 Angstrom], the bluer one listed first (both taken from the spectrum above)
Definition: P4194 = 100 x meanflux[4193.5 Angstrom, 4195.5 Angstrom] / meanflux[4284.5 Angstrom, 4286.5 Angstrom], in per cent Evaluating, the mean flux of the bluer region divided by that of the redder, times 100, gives 108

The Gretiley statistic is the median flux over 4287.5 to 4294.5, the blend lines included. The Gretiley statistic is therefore 22.8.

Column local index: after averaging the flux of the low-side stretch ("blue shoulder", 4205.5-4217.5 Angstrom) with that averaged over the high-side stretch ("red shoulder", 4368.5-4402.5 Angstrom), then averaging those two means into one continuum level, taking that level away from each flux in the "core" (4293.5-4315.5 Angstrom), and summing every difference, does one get -181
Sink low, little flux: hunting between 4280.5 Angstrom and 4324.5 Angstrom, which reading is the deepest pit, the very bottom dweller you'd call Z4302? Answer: 14.5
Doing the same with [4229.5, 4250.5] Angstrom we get 21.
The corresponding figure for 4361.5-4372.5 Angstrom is 27.2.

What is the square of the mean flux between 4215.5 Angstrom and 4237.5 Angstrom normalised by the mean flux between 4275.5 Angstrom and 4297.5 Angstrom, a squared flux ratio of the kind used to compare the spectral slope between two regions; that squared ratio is 0.89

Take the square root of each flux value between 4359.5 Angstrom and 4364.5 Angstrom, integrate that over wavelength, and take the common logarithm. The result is 1.46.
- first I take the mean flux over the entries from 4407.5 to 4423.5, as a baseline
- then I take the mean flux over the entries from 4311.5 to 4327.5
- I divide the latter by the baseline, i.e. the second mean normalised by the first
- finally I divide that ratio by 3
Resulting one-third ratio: 0.28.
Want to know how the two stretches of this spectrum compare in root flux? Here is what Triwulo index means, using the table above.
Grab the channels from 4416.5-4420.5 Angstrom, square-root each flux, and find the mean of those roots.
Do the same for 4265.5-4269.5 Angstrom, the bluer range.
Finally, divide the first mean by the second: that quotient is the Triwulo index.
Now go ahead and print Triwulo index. 1.1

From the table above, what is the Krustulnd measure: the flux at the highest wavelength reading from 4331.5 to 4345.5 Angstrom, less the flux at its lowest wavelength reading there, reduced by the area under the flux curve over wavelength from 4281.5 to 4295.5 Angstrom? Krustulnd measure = -354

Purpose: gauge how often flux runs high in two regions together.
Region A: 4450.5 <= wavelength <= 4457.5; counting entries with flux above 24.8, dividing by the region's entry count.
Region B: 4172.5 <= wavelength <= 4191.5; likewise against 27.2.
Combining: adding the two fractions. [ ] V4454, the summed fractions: 1.3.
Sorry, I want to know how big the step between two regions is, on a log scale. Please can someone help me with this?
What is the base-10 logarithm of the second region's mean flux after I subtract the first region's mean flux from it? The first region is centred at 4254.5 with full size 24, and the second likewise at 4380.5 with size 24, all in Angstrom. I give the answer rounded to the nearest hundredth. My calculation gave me 0.23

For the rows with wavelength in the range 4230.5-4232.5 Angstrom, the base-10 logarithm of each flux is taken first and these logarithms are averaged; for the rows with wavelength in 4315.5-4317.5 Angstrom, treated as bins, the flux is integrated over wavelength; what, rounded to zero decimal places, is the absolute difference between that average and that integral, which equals 73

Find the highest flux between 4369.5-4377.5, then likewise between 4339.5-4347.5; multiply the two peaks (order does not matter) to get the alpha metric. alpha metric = 1299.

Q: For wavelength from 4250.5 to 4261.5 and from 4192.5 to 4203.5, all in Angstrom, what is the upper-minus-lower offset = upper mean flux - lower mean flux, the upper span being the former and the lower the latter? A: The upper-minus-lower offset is 0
